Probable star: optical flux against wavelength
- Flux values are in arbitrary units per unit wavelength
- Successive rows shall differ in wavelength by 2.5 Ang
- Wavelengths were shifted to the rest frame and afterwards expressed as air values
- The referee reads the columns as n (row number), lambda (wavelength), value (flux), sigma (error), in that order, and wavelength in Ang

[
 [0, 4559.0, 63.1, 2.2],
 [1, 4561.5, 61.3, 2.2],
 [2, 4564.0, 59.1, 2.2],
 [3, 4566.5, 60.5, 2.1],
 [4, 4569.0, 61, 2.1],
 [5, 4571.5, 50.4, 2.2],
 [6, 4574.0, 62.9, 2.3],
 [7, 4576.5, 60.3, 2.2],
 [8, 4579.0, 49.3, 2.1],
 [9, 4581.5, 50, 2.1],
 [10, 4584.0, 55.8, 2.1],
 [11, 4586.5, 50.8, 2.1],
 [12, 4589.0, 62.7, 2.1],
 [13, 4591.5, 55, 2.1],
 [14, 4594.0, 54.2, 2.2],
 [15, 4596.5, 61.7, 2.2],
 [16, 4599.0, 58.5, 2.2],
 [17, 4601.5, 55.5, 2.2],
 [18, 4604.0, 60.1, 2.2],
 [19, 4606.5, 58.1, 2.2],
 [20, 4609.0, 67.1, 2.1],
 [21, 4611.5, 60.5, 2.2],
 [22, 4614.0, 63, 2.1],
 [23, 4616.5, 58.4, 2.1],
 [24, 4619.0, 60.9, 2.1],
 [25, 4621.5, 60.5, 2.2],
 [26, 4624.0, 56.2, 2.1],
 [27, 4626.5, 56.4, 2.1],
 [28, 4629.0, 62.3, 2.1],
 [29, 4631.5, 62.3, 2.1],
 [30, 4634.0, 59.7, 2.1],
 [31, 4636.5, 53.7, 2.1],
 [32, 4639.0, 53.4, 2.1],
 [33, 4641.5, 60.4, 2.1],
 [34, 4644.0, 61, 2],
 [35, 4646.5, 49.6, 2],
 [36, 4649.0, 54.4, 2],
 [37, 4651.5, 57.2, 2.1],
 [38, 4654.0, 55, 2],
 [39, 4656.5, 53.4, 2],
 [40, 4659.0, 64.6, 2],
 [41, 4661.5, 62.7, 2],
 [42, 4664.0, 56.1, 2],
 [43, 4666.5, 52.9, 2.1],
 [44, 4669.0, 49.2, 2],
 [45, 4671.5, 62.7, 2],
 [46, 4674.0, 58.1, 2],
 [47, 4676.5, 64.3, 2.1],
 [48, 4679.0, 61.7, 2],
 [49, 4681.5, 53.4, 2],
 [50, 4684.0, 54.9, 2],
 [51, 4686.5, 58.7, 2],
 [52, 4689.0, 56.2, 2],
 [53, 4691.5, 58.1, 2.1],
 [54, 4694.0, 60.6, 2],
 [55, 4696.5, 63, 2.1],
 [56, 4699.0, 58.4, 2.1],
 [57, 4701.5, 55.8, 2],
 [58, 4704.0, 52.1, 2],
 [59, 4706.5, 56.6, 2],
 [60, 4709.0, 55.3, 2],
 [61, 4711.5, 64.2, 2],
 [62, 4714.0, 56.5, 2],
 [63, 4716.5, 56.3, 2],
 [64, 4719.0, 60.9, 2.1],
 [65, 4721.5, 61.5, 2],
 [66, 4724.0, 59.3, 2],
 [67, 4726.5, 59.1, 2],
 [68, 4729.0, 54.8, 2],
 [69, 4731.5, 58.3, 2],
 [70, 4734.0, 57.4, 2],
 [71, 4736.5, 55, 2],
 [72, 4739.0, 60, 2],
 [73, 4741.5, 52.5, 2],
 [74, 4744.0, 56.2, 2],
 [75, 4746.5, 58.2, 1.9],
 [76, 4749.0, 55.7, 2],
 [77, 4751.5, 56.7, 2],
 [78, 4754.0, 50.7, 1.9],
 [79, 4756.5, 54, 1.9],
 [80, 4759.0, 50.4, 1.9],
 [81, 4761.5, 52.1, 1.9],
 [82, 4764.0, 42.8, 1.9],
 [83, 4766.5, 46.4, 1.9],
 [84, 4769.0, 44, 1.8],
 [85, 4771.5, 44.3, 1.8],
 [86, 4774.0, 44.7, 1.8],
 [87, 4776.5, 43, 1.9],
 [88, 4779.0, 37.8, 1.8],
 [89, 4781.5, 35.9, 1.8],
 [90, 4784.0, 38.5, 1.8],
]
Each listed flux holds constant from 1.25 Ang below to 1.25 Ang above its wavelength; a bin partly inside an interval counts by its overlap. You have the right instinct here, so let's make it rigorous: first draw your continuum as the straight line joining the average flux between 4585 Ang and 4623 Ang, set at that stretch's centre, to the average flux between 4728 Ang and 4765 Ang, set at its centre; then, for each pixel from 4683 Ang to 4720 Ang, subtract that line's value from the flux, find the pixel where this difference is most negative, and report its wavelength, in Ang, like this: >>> 4704.0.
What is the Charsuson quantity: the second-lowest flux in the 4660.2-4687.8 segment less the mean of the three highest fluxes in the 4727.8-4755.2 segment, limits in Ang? -6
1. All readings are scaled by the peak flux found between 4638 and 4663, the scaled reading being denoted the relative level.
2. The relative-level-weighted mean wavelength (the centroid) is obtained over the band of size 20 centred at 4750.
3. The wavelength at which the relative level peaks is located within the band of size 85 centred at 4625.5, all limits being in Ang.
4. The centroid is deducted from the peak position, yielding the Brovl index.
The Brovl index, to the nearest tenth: -141.1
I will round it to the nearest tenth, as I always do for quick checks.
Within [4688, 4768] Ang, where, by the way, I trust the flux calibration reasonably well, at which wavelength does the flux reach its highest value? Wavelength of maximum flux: 4711.5 Ang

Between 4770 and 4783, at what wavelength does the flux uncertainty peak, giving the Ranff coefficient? 4776.5 Ang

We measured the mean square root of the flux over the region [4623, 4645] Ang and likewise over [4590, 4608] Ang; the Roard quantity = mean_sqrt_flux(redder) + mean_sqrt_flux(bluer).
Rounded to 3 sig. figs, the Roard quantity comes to 15.2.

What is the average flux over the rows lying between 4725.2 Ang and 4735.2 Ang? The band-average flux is 57.4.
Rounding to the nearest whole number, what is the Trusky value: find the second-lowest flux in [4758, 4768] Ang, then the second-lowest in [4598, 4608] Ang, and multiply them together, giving 2696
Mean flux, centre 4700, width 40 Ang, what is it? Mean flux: 57.6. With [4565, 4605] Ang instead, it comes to 56.8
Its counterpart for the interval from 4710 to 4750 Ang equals 57.9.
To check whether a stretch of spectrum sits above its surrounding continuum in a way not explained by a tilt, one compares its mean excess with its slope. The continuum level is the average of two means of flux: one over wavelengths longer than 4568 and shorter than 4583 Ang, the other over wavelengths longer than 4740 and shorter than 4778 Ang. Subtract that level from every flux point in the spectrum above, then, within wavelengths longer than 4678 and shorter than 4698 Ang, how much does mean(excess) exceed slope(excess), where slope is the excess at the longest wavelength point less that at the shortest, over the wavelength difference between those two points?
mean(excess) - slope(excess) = 5.4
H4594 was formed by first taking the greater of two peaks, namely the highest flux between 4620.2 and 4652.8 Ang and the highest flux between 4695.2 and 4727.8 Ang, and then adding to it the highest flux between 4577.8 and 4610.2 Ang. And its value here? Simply 131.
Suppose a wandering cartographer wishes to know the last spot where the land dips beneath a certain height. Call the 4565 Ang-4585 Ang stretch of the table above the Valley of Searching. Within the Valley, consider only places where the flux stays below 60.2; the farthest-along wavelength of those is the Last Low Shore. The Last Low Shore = 4584.0 Ang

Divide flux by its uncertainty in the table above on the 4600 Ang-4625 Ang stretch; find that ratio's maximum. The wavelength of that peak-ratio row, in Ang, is 4609.0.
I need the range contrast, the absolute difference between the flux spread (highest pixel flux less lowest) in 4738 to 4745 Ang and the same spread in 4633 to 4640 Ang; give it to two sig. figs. 1.2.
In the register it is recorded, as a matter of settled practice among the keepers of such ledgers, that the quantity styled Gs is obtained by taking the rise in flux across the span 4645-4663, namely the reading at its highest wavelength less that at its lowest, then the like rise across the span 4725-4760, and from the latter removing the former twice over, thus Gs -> -35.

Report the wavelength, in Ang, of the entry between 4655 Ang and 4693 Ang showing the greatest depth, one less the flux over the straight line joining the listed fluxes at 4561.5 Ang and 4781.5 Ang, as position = 4669.0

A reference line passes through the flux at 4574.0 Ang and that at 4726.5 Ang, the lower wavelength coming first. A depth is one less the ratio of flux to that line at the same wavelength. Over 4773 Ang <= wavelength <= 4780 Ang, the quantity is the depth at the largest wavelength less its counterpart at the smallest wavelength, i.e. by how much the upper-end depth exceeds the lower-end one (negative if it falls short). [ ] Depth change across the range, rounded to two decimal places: 0.12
